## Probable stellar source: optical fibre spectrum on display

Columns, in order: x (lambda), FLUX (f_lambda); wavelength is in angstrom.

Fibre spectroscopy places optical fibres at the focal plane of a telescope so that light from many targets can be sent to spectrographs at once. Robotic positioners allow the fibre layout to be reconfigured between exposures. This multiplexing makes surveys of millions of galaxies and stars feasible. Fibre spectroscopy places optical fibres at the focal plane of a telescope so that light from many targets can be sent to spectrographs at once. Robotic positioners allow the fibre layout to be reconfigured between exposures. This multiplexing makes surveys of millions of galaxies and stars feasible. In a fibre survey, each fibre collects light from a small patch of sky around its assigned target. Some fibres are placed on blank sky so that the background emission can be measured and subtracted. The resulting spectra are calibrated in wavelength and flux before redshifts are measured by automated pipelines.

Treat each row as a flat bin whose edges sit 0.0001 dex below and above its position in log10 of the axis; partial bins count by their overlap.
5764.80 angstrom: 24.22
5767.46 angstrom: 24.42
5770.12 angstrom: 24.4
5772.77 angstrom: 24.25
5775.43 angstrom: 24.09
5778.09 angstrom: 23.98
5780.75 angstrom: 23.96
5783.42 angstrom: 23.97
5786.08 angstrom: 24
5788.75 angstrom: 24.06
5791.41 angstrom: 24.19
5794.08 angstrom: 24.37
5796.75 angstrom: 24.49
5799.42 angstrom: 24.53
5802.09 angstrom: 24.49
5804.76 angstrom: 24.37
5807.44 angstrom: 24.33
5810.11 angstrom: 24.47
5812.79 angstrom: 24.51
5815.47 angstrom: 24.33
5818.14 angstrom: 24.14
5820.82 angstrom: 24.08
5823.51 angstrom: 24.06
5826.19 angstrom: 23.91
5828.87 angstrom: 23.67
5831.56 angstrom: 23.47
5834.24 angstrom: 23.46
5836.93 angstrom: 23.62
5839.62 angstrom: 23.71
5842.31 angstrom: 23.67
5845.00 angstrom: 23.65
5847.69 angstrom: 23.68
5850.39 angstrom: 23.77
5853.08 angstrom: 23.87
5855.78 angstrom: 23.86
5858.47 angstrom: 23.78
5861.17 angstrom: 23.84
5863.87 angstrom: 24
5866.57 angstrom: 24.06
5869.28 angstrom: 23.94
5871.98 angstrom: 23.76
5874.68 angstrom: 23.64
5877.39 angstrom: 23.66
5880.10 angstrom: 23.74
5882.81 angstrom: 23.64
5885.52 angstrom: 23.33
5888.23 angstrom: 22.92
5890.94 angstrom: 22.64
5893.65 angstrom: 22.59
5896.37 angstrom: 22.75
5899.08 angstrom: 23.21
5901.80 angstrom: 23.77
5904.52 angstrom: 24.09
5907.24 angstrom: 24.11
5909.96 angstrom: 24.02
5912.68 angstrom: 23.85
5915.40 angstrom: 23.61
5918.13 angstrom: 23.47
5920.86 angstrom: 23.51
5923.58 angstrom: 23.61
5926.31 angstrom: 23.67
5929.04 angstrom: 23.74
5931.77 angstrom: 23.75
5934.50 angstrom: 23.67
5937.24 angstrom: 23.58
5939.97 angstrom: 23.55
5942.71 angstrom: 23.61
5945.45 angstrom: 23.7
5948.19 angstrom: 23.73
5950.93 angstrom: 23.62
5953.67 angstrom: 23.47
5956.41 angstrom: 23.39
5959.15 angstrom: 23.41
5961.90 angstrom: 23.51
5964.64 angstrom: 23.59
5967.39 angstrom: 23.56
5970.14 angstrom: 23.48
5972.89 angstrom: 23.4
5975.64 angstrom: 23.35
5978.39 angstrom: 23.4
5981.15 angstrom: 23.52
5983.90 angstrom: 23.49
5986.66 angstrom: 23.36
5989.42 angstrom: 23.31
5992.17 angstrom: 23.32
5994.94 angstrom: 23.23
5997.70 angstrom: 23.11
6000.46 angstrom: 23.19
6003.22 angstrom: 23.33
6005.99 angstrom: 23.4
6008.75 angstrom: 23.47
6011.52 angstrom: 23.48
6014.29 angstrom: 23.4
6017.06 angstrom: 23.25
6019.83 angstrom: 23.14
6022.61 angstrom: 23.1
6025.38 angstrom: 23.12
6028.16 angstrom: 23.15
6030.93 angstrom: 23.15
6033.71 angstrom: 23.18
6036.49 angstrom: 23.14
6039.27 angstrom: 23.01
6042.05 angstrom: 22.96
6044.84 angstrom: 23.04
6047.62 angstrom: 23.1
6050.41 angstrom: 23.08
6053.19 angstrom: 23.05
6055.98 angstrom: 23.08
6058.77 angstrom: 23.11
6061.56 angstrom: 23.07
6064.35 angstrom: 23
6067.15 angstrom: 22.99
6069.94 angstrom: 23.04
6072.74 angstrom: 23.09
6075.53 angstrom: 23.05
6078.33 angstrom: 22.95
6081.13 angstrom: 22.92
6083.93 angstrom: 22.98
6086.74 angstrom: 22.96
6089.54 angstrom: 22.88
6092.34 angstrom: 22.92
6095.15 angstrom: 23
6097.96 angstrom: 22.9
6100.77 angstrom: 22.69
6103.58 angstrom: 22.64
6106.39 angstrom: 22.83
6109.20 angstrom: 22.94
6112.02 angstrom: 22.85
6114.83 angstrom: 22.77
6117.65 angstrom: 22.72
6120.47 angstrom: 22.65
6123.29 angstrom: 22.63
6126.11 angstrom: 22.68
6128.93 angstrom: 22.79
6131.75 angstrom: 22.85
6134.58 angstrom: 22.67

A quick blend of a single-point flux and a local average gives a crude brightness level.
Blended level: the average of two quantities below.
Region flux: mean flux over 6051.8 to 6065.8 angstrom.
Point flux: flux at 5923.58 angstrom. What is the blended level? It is 23.3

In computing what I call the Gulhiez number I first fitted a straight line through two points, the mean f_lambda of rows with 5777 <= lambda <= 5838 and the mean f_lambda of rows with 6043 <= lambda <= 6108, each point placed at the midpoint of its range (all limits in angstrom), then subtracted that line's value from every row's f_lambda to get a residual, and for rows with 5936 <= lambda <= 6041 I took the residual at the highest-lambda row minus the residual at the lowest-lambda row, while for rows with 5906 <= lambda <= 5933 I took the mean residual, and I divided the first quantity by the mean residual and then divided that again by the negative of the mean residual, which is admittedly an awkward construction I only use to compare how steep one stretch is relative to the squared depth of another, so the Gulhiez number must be 14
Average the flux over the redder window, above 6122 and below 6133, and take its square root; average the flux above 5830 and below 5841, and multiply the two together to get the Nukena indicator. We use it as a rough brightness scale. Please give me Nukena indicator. 112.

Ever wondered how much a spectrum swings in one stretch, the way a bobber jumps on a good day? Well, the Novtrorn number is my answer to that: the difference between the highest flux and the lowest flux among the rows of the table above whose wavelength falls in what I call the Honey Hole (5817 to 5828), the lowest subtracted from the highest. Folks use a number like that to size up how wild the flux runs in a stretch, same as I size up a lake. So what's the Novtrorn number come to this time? 0.23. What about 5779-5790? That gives 0.10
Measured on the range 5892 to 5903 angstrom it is 1.18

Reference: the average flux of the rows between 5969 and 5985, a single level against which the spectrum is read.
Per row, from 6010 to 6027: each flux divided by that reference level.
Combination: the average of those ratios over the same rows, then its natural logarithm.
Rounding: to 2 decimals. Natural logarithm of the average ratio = -0.01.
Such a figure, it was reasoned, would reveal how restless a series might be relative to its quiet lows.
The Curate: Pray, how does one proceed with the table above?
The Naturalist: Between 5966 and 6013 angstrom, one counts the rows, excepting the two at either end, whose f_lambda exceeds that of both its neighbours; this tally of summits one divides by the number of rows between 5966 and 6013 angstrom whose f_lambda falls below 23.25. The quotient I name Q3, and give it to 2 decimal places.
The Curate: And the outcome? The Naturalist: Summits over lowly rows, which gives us 0.67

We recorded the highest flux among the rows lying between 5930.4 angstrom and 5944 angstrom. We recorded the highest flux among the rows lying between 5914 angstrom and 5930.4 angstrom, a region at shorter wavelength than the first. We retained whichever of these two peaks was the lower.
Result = 23.7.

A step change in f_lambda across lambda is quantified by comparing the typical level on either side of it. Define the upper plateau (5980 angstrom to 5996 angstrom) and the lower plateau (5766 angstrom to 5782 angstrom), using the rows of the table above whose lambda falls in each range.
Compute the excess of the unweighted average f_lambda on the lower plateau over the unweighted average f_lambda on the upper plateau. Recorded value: 0.8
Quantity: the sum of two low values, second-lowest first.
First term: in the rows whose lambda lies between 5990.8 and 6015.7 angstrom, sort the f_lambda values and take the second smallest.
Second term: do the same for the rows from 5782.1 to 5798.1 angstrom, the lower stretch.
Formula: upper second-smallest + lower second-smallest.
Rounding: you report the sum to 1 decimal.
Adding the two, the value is 47.2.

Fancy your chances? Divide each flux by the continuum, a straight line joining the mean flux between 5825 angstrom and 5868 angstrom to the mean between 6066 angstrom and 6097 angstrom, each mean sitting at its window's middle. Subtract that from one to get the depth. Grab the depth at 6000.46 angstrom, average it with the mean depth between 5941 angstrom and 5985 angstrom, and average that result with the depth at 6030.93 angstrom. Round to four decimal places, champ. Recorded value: -0.0011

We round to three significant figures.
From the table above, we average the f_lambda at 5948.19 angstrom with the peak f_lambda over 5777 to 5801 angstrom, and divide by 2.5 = 9.65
